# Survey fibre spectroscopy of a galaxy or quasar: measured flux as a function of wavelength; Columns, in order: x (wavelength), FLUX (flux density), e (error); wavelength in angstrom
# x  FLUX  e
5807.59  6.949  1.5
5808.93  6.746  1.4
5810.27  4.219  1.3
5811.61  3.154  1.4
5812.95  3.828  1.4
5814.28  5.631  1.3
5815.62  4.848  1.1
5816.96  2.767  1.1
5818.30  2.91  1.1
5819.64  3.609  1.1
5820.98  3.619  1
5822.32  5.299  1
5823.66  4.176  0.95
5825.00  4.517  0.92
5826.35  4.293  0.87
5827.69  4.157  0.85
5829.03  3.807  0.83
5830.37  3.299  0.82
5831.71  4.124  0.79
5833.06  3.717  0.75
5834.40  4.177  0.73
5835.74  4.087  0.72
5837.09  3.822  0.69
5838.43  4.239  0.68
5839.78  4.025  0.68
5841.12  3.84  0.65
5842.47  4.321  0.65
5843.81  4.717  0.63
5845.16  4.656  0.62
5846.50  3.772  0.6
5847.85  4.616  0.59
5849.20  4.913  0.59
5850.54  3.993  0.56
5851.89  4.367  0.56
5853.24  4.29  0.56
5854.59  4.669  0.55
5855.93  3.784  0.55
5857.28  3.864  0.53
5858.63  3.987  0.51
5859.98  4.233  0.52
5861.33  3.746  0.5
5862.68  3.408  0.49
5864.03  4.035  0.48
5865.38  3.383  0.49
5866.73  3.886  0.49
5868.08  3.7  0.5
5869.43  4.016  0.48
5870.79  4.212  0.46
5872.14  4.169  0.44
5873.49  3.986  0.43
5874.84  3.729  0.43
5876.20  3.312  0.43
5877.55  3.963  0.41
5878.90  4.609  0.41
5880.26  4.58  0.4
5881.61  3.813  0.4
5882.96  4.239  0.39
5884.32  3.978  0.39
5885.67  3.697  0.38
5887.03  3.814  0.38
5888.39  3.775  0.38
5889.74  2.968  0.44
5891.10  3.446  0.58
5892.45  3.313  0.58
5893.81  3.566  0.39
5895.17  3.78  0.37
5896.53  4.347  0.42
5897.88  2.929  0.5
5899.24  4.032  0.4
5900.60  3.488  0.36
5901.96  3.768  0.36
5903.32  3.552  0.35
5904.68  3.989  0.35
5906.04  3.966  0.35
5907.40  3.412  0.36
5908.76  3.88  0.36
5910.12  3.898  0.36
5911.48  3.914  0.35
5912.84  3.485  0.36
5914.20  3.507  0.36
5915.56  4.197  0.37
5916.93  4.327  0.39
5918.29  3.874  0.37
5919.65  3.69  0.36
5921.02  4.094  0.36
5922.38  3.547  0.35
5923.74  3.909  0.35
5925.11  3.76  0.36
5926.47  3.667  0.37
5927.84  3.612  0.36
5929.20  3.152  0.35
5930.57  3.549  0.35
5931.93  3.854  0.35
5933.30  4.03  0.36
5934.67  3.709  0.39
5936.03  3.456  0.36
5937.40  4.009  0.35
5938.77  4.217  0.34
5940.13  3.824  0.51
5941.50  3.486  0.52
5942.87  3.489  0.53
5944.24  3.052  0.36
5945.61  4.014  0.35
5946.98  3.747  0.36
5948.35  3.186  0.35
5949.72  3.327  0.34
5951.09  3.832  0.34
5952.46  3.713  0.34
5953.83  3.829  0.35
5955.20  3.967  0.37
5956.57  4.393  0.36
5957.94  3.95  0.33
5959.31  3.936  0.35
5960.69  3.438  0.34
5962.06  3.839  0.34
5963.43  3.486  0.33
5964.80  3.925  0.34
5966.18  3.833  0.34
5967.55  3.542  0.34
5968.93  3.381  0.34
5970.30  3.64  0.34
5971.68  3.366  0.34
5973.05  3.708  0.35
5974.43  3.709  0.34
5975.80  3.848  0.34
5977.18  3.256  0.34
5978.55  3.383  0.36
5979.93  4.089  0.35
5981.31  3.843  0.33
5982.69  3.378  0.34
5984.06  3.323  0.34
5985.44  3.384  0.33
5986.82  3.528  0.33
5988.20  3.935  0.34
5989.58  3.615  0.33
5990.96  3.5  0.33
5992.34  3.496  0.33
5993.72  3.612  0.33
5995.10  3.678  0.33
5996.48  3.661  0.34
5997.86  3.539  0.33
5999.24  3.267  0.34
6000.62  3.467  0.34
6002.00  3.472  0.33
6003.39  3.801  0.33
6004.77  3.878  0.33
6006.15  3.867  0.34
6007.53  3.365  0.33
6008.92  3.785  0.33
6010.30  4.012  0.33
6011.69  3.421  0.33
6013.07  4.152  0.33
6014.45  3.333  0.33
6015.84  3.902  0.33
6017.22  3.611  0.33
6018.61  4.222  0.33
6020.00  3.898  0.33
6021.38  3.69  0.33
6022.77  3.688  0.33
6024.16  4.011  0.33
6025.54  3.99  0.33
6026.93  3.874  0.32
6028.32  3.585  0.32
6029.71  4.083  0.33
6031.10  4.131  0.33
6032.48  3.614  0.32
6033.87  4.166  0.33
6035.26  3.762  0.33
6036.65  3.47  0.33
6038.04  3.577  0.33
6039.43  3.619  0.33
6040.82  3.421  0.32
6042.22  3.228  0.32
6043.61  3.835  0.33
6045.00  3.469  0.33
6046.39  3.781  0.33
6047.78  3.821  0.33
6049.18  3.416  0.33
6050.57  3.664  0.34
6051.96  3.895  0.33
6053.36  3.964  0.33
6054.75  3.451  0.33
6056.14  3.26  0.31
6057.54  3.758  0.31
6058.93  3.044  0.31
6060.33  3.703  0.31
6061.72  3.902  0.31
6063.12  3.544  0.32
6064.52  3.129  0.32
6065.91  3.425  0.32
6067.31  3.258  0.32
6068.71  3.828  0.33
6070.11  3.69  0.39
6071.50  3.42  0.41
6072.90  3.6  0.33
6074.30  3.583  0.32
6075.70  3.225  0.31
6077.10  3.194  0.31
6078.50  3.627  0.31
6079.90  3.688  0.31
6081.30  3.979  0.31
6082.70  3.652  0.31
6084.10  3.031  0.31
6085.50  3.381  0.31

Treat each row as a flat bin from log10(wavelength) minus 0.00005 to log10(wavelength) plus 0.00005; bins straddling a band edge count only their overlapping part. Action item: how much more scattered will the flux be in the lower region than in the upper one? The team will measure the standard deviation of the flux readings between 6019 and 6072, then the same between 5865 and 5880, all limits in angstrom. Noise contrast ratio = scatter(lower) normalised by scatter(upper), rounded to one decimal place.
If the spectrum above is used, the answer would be 1.3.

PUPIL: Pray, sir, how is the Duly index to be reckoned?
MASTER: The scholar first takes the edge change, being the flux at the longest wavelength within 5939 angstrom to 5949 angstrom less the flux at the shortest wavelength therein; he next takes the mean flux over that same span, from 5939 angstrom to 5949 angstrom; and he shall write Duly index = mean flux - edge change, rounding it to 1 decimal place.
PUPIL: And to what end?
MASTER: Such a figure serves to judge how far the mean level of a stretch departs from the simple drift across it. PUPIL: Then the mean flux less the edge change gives 4.2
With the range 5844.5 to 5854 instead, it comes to 4.7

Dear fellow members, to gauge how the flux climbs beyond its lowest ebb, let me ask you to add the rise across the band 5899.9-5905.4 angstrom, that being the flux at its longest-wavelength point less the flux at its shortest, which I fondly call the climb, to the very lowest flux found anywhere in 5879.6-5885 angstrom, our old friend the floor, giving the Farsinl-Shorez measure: 4.3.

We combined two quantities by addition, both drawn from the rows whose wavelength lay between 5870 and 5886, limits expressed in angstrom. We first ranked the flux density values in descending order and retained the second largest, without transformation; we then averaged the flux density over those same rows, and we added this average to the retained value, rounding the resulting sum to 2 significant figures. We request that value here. 8.6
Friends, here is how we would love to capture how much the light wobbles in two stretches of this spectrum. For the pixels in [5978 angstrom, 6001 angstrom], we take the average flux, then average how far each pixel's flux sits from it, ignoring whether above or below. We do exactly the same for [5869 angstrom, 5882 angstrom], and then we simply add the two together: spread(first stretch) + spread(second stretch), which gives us 0.452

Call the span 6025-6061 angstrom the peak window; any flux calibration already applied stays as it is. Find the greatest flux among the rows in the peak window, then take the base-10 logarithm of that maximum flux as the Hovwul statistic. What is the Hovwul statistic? 0.62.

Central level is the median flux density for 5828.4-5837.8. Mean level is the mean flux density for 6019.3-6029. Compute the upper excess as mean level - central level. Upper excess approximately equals 0.00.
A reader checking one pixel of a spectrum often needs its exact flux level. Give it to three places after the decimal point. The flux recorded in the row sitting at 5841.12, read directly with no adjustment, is 3.840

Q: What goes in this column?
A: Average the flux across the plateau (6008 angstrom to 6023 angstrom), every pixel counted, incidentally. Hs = 3.79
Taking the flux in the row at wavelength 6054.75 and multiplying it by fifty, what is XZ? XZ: 173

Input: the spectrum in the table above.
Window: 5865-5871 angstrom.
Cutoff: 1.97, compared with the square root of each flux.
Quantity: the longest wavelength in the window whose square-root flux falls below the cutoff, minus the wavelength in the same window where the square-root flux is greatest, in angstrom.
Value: -2.7 angstrom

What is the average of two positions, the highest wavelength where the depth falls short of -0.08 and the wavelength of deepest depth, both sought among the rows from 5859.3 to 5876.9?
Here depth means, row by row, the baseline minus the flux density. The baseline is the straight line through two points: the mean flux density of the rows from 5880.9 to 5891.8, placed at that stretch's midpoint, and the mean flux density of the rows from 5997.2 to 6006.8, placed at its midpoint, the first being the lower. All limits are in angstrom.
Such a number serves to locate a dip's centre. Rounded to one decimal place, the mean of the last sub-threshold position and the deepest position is 5874.8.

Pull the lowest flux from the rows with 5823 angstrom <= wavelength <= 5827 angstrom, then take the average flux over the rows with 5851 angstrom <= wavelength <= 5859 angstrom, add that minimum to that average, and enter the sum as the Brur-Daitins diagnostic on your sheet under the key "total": 8.34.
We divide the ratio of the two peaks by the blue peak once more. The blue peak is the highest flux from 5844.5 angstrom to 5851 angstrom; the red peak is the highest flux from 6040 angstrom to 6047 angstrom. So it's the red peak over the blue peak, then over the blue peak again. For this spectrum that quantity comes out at 0.159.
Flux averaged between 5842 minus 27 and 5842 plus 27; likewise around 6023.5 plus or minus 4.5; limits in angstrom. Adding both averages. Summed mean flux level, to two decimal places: 7.90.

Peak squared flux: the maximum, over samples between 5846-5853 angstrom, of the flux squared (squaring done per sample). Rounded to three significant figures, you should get 24.1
